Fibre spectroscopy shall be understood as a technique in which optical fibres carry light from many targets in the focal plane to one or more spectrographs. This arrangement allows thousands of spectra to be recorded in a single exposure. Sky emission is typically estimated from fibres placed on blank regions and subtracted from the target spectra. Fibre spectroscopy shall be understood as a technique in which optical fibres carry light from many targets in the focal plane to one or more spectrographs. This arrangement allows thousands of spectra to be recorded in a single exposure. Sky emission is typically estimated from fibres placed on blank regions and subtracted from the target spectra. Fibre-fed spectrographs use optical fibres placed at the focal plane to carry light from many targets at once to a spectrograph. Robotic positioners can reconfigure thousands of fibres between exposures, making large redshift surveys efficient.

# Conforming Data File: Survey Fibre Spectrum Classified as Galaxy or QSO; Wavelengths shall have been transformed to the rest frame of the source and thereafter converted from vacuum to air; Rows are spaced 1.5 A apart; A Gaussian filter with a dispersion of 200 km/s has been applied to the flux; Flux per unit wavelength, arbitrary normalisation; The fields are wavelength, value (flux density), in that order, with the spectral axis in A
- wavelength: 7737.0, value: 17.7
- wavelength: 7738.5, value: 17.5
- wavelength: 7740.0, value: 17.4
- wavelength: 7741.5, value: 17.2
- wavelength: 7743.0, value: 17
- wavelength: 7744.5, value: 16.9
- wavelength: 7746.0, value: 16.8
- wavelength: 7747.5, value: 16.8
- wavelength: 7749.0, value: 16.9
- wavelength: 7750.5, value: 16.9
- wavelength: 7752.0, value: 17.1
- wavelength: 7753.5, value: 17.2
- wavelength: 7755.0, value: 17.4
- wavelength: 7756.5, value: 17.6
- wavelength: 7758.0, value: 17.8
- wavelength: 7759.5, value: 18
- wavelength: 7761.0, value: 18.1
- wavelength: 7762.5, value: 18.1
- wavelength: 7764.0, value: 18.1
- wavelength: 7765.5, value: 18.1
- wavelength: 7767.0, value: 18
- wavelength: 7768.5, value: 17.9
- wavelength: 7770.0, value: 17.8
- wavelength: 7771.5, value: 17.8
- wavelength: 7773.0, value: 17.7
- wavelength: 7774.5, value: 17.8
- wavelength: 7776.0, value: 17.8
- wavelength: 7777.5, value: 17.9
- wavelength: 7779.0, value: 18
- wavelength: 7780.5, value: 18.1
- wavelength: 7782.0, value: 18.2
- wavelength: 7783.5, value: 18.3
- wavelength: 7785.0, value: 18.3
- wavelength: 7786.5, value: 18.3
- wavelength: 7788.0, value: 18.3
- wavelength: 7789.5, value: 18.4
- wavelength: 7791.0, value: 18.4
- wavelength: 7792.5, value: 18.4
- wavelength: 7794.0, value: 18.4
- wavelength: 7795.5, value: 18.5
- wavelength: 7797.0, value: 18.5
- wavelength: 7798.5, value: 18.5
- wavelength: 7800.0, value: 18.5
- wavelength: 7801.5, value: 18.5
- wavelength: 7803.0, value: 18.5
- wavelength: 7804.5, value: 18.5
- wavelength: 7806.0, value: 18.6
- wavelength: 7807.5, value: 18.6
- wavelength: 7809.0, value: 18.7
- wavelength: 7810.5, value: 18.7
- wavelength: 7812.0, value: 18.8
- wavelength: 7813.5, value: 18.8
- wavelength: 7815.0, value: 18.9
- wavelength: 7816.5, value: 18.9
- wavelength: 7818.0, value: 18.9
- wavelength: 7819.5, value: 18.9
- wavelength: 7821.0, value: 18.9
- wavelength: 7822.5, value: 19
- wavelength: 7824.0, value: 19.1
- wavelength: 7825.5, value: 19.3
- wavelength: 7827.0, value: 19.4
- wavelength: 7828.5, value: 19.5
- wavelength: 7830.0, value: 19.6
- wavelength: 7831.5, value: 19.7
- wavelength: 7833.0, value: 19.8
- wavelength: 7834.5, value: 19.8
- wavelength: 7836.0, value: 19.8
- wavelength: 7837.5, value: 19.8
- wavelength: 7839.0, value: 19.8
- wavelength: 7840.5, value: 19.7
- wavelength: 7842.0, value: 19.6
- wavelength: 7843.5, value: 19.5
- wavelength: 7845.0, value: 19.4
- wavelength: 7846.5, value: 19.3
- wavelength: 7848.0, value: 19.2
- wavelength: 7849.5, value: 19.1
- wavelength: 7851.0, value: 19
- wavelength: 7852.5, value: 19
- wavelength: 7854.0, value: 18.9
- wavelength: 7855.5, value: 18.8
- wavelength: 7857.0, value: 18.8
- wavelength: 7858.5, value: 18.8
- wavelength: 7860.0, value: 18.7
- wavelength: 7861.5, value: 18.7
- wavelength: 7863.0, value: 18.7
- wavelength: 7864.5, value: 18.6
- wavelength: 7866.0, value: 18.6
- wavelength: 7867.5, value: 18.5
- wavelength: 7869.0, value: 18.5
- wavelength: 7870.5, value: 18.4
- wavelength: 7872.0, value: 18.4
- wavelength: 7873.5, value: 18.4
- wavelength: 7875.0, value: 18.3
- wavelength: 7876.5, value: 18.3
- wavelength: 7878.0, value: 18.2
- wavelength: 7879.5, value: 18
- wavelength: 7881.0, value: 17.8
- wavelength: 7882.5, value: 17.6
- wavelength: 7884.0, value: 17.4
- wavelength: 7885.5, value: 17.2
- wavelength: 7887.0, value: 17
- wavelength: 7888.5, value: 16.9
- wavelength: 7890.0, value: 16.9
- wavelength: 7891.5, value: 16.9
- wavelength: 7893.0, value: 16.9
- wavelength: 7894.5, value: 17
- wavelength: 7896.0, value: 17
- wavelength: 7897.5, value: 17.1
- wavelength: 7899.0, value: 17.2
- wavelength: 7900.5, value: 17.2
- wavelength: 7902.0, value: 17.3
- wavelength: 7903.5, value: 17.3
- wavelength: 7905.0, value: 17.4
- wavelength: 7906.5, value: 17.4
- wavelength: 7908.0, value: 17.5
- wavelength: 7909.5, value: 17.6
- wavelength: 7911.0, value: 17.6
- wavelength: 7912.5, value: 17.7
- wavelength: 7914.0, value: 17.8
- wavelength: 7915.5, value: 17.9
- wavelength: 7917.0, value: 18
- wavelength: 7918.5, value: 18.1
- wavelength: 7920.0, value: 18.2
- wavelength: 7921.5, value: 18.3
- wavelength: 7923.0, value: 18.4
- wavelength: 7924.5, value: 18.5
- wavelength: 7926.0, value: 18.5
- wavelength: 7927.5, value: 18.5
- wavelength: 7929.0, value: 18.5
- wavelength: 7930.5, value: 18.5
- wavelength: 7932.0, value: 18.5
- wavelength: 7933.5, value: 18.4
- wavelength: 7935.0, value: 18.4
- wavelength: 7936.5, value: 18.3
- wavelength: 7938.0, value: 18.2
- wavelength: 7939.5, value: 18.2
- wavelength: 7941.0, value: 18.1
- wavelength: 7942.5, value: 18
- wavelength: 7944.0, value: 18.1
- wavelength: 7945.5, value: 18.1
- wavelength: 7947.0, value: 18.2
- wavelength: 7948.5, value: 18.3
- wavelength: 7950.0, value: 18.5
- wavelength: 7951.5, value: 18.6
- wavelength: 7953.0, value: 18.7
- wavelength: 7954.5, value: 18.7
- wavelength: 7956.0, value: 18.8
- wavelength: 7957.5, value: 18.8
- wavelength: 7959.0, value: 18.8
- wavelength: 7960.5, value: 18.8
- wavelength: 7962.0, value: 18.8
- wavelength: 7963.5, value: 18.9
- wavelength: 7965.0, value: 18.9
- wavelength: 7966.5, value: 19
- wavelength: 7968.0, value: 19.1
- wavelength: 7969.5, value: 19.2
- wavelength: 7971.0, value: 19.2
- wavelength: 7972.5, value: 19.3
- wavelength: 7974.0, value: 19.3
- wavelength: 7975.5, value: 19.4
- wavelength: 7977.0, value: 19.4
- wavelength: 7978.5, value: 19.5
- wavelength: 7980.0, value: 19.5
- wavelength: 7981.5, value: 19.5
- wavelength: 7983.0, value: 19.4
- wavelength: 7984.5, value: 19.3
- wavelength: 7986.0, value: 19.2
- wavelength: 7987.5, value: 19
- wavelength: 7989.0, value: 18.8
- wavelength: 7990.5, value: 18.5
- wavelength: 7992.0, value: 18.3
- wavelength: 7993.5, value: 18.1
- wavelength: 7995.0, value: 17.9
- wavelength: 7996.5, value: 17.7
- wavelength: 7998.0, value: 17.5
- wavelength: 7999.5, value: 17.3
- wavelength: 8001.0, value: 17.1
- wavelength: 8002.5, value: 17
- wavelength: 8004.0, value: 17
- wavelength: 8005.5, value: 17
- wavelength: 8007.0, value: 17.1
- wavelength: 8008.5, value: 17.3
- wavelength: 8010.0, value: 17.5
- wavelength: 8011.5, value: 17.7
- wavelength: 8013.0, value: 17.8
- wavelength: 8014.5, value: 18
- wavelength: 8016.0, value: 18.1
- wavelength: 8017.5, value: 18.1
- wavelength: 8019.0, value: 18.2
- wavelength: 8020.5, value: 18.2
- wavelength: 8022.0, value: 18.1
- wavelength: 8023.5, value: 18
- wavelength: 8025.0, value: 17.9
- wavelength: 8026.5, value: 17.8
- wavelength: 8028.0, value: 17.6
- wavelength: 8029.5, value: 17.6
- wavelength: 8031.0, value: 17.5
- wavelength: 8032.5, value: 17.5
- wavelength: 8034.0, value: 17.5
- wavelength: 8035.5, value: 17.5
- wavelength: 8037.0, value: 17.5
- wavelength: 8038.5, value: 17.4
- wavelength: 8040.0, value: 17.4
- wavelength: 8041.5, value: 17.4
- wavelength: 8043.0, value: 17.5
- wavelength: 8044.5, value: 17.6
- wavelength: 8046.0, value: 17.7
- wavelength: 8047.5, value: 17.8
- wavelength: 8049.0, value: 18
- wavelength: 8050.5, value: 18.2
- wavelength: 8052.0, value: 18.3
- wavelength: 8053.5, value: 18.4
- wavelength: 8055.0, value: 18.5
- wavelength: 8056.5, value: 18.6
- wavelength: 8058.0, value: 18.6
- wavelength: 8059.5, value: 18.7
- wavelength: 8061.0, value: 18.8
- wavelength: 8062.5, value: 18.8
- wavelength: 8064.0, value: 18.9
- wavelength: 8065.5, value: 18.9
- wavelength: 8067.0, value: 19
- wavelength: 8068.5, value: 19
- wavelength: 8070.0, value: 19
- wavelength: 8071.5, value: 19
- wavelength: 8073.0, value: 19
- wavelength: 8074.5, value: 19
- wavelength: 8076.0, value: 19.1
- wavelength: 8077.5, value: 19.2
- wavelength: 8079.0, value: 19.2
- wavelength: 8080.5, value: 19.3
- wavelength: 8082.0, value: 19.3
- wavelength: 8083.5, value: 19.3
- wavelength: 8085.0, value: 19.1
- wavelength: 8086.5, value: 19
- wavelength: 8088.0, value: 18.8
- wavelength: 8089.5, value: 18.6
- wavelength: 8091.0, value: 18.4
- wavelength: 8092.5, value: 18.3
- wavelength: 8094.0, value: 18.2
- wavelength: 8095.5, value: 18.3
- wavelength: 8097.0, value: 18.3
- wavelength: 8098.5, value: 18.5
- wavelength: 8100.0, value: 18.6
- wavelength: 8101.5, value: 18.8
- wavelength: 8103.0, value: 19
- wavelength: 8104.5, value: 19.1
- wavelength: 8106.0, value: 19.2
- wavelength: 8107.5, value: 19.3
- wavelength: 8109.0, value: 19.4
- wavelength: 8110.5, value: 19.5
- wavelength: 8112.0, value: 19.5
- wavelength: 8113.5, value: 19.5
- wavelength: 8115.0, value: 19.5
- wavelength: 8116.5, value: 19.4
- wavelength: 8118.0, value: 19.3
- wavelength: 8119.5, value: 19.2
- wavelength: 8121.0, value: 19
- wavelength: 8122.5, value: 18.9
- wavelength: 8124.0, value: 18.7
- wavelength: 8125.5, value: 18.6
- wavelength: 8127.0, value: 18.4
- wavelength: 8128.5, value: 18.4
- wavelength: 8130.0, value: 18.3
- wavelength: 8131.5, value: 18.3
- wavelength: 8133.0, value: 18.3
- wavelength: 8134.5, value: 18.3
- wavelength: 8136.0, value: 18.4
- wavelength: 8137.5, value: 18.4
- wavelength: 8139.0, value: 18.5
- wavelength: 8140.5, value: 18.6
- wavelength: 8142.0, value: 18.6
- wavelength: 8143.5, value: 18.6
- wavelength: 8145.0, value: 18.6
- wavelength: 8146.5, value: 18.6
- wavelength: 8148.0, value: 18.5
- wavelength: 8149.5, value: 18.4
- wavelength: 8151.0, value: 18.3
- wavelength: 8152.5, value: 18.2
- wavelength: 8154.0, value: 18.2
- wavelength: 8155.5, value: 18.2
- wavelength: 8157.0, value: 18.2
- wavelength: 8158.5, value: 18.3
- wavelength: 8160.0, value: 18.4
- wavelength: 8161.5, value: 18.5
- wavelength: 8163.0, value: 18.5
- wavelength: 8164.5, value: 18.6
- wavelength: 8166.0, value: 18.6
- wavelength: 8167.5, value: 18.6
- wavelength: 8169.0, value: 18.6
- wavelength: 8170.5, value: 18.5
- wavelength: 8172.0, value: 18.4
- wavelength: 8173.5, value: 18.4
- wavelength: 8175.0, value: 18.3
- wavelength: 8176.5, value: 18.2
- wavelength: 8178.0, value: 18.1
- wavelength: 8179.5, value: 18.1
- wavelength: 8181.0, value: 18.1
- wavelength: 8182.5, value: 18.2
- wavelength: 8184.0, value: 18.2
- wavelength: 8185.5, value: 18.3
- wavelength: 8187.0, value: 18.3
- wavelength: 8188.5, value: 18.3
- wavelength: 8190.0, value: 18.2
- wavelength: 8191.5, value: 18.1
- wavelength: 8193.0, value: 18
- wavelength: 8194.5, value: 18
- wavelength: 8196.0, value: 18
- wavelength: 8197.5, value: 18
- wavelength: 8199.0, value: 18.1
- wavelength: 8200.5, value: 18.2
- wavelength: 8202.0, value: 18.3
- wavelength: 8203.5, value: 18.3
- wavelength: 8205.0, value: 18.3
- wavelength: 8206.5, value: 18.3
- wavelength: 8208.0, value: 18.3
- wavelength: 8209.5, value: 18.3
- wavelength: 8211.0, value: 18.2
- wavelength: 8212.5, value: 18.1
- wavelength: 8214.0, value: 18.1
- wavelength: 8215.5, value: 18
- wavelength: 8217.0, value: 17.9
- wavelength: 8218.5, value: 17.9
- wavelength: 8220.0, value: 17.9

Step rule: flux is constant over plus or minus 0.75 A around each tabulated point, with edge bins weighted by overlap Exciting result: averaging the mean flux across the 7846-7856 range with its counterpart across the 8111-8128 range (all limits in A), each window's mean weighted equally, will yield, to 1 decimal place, 19.1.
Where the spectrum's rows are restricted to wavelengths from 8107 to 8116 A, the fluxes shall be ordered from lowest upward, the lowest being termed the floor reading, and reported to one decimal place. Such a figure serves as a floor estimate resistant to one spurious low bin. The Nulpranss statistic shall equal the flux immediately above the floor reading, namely 19.4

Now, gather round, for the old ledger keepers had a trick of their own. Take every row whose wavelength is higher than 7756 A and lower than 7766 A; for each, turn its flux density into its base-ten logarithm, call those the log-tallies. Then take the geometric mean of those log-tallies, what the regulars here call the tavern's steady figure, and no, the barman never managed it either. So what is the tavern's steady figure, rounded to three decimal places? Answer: 1.255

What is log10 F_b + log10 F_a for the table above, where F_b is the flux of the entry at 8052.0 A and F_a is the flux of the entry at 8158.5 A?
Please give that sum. 2.52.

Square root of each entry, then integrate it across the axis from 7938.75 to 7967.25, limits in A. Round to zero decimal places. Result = 123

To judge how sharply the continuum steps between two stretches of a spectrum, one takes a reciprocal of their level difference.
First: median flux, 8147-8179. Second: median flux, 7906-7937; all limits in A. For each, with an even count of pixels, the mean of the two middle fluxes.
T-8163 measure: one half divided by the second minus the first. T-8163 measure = -5.0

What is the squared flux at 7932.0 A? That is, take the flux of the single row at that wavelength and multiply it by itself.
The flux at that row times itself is 342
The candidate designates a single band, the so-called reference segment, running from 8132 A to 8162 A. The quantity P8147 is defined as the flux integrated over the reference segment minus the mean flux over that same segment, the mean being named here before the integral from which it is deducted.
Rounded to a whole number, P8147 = 534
